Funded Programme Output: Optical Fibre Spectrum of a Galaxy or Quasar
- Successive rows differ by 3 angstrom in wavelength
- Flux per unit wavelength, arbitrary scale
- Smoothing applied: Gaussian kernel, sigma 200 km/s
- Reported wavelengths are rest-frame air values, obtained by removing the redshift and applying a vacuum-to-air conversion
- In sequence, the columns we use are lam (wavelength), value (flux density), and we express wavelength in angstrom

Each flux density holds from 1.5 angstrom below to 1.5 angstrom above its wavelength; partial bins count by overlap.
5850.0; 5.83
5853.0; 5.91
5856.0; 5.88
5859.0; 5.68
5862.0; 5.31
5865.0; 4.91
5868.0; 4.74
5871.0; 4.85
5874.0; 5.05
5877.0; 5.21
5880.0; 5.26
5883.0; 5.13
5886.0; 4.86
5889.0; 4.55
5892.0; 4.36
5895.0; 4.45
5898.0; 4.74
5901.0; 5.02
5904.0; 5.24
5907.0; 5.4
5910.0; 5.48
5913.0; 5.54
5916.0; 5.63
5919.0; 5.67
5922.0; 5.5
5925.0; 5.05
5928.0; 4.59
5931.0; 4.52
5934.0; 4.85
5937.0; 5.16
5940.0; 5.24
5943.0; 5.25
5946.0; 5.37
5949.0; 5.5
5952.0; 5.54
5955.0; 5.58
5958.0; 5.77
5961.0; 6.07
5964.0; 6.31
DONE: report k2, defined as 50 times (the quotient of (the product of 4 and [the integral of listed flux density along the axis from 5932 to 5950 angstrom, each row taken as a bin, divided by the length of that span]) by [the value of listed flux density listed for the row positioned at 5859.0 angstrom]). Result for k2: 183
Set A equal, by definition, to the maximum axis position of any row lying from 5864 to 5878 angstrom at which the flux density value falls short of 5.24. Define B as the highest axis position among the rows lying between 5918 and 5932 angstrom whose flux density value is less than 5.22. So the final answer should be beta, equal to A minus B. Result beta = -54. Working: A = 5877.0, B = 5931.0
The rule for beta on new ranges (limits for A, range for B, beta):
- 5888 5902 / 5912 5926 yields -24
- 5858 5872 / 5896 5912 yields -30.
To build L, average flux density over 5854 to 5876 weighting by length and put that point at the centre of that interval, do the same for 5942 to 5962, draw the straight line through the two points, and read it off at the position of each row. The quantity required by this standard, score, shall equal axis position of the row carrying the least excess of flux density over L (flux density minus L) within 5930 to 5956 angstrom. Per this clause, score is 5931.0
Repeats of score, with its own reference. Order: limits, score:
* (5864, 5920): 5892.0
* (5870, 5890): 5889.0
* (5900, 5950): 5931.0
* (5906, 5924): 5907.0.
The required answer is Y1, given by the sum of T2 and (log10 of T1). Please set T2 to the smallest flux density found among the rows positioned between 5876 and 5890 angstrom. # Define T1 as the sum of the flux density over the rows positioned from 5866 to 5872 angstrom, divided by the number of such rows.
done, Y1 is 5.23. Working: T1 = 4.8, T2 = 4.55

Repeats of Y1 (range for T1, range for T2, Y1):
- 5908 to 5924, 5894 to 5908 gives 5.20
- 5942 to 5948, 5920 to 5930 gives 5.32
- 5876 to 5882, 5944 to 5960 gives 6.09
